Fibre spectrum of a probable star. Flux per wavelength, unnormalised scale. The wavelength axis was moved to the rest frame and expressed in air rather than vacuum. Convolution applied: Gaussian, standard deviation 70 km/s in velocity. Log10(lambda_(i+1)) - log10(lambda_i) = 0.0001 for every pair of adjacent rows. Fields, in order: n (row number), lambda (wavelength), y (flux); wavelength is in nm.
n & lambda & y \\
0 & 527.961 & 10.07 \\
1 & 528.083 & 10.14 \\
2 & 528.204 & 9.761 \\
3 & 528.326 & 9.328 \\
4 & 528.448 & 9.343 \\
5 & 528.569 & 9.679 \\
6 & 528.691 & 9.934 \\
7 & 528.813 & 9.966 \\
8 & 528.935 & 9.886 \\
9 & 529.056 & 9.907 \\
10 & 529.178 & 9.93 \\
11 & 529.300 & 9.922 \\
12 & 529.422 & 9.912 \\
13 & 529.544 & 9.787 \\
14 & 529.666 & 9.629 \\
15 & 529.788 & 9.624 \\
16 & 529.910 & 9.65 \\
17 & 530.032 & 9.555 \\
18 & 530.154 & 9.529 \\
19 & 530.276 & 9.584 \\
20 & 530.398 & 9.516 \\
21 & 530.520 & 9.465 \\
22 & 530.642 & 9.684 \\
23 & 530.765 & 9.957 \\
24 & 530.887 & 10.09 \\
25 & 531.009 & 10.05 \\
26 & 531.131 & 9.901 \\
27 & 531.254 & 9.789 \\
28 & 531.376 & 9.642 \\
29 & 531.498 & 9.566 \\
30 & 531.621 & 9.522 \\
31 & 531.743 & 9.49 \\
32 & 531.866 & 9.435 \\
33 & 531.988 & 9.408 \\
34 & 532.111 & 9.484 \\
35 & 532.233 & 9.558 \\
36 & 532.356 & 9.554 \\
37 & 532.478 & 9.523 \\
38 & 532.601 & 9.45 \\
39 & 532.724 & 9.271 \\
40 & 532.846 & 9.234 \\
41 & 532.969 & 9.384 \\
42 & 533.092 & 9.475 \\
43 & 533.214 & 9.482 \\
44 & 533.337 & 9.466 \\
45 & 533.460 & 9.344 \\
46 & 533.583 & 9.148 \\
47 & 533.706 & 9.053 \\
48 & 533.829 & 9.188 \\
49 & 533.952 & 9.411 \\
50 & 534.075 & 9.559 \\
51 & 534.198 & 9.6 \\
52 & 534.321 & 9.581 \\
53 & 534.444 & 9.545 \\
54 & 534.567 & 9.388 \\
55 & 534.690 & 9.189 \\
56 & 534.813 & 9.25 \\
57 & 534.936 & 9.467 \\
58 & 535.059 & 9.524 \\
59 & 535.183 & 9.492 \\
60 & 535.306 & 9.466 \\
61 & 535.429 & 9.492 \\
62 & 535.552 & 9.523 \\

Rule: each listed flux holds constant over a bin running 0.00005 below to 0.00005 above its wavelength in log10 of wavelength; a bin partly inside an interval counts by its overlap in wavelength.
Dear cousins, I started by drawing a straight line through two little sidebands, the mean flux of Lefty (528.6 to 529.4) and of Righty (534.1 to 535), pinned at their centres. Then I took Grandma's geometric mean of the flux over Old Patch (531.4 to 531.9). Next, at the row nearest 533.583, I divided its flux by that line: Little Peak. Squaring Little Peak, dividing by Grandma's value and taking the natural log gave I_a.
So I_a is -2.33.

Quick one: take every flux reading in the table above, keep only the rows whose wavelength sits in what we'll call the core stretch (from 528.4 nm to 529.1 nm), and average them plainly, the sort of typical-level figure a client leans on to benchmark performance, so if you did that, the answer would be 9.8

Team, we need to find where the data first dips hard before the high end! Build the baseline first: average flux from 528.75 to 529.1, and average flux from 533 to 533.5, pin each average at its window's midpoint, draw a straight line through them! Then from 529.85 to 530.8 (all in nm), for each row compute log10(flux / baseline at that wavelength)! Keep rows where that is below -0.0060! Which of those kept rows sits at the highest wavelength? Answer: 530.520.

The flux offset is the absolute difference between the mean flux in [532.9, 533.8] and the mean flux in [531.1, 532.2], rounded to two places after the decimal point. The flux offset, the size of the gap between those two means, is 0.25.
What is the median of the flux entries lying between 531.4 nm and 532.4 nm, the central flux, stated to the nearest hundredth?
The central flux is 9.51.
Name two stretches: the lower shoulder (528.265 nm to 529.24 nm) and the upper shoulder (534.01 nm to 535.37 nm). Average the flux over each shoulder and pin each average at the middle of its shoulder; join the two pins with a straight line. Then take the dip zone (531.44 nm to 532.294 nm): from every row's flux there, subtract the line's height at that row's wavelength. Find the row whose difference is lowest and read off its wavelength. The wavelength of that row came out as 531.988 nm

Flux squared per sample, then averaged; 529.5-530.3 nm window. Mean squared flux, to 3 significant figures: 92.6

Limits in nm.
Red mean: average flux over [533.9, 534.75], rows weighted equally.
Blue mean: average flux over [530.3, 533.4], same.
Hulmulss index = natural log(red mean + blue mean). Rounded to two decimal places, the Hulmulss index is 2.95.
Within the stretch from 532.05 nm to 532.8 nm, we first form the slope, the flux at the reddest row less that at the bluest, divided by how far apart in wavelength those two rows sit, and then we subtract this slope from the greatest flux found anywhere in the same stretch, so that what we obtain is 9.9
